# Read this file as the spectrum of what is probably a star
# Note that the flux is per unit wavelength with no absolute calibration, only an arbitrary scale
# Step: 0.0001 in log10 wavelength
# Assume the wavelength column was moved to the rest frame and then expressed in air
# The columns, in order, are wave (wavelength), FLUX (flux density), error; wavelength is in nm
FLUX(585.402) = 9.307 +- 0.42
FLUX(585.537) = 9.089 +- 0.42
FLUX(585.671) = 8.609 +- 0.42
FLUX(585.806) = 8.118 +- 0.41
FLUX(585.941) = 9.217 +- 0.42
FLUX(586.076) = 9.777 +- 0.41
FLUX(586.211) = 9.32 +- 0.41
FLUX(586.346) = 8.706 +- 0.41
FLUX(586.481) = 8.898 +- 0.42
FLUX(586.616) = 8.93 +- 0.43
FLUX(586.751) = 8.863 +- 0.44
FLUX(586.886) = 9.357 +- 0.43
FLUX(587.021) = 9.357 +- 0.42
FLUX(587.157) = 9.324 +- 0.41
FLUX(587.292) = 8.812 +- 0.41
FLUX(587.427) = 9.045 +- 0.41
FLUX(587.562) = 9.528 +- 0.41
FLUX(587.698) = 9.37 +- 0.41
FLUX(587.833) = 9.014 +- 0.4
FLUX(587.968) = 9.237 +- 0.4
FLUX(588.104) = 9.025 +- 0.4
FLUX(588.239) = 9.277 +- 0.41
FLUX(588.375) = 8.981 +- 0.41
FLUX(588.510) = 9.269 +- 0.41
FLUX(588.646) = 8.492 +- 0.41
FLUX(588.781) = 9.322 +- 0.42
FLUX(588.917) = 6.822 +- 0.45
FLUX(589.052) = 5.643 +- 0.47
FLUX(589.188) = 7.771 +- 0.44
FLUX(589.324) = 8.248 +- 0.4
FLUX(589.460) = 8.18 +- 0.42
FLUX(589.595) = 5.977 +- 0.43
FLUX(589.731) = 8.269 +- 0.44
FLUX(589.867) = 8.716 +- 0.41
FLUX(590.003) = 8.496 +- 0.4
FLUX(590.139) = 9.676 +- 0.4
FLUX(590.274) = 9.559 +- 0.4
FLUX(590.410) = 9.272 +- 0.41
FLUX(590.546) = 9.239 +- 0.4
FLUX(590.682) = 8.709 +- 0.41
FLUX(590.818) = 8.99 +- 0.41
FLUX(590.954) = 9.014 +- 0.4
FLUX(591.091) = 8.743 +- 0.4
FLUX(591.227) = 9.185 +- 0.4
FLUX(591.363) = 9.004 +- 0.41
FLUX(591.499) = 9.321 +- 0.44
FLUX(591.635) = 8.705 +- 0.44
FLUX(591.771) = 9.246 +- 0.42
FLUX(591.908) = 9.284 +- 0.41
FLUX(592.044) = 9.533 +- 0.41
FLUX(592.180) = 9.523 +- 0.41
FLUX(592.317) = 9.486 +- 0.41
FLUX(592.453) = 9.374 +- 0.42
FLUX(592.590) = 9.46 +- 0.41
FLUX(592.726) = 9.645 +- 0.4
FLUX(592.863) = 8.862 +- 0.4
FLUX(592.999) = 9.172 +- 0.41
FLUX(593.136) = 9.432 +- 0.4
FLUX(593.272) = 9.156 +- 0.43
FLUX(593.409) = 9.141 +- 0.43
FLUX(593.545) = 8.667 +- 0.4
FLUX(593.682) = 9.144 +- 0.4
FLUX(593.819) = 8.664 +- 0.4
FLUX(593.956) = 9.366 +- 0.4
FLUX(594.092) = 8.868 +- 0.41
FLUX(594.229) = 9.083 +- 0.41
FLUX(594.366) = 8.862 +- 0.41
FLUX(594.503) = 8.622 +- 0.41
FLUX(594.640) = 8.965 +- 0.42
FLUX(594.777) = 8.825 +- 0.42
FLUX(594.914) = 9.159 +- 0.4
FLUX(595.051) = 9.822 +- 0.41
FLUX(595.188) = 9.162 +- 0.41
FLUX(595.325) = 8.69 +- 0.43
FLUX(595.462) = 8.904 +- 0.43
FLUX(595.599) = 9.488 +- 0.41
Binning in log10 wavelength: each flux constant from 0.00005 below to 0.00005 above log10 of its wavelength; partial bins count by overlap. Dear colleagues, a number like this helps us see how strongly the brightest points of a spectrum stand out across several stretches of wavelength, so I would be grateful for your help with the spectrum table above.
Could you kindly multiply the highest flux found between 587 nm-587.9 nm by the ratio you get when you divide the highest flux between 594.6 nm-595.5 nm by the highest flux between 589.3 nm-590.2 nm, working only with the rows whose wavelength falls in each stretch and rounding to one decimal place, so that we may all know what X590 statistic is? 9.7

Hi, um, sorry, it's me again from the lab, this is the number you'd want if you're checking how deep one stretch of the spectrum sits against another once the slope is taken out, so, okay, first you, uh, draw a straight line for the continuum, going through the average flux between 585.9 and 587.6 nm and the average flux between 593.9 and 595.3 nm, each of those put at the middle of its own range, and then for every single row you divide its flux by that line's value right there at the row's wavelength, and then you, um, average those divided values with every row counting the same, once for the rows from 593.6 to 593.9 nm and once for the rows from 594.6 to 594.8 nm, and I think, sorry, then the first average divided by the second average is 1.00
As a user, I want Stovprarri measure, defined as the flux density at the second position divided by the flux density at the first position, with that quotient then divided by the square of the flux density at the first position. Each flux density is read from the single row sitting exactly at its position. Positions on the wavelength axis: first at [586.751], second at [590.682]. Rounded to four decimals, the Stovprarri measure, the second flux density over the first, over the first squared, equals 0.0125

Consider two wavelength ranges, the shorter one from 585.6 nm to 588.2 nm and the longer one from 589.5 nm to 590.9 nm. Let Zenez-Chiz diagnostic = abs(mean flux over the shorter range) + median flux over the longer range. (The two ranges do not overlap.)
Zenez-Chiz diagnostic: 17.9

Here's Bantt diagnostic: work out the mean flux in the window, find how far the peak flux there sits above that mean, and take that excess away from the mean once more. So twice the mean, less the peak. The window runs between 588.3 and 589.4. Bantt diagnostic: 6.82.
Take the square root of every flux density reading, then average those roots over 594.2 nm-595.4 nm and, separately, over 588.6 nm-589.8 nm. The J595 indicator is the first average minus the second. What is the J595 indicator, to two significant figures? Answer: 0.25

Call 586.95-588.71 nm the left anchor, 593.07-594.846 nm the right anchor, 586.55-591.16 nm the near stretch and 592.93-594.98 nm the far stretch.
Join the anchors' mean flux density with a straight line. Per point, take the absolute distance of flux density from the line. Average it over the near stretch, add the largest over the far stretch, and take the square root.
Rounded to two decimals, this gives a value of 1.00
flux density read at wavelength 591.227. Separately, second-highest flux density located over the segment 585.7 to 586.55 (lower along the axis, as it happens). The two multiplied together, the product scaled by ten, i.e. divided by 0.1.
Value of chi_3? 856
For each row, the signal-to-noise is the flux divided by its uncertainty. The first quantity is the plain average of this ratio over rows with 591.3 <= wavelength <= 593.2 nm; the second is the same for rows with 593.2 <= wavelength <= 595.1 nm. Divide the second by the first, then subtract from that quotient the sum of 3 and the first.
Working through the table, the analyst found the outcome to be -24.51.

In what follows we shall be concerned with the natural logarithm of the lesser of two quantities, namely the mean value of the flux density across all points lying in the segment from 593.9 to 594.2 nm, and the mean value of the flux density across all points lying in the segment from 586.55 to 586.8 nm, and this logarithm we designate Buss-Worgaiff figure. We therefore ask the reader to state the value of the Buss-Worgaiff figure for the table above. 2.186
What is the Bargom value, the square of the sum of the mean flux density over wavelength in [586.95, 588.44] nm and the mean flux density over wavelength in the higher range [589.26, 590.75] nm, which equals 315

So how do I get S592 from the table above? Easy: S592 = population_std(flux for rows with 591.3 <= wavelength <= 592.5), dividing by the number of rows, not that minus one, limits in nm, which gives 0.25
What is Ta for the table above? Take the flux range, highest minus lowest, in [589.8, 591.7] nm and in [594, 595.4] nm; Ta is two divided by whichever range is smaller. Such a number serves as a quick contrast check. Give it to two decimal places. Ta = 1.69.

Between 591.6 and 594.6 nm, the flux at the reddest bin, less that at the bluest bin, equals -0.1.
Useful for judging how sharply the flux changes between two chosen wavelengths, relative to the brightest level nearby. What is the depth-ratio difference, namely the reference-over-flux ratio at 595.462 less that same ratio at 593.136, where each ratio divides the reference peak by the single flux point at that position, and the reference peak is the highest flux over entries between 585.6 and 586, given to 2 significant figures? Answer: 0.058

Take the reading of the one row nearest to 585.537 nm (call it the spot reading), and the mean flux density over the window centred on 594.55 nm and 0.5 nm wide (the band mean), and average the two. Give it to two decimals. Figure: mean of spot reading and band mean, 8.95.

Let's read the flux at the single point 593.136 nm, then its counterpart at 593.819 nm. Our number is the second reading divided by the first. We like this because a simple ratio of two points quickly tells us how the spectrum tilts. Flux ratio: 0.92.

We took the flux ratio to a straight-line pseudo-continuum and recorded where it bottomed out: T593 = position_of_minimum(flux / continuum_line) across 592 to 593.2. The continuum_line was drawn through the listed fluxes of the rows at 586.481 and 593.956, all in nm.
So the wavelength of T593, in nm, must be 592.863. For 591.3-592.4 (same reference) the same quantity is 591.635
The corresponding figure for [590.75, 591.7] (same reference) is 591.635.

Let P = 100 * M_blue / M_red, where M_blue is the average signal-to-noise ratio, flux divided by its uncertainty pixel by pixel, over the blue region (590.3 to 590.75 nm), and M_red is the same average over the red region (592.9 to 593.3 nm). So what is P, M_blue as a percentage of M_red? 100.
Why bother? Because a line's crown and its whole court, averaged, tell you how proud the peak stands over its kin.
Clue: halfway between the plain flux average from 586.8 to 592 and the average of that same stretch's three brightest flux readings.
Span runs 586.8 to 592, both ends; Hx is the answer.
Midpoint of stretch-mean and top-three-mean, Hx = 9.18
